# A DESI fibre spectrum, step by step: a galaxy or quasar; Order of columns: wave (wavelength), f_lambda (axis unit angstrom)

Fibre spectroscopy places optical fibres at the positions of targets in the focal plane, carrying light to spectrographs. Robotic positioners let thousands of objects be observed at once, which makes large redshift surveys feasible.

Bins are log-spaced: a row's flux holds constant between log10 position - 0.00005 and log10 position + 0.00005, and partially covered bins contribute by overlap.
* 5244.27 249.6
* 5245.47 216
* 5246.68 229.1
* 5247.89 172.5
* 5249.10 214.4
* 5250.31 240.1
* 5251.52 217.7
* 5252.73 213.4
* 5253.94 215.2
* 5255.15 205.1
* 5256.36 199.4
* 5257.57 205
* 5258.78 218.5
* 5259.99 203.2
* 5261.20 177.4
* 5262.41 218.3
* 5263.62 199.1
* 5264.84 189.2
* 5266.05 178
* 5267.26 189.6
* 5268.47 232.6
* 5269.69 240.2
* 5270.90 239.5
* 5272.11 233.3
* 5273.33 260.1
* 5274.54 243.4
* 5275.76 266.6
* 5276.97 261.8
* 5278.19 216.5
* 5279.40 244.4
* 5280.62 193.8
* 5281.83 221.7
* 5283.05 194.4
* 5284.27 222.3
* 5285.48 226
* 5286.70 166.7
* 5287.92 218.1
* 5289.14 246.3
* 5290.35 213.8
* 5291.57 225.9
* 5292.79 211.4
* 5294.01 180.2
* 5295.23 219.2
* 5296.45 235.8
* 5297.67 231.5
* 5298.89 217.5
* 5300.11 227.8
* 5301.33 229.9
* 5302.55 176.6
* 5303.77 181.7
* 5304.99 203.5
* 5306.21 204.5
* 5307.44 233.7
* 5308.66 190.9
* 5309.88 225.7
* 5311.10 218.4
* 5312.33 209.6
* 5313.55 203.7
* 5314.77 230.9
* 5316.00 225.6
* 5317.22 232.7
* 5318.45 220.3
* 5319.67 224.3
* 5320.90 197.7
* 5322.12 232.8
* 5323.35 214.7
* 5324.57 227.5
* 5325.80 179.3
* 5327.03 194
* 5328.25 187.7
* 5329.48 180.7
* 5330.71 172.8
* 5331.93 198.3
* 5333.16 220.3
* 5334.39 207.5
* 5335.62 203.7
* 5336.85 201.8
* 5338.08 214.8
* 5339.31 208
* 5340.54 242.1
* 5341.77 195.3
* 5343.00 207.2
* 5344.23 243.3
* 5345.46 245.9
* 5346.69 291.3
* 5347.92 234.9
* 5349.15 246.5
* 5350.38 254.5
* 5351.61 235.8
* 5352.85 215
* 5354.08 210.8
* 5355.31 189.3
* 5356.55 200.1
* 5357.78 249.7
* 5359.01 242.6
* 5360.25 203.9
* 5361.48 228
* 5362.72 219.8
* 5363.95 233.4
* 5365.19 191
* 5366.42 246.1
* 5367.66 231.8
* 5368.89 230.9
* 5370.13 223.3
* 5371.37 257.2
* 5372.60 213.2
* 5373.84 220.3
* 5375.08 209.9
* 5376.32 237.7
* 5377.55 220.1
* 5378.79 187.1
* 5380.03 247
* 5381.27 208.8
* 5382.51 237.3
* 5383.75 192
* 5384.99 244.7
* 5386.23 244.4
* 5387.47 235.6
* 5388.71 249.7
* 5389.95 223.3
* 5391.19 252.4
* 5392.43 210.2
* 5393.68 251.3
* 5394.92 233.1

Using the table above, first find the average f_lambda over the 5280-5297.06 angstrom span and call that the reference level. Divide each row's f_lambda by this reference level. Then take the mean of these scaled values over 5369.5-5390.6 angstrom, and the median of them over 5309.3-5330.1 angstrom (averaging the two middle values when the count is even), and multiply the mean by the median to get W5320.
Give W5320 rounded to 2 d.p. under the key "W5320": 1.10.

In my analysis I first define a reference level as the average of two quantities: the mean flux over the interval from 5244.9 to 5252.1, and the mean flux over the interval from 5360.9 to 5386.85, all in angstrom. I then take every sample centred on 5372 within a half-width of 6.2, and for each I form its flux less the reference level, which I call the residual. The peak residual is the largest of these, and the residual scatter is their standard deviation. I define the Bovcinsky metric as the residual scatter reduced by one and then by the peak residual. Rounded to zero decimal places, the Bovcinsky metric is -24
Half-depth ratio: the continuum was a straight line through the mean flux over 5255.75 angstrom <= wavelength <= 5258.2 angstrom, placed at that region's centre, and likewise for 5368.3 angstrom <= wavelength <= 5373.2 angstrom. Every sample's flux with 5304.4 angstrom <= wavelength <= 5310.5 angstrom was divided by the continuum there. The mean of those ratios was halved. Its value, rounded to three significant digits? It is 0.492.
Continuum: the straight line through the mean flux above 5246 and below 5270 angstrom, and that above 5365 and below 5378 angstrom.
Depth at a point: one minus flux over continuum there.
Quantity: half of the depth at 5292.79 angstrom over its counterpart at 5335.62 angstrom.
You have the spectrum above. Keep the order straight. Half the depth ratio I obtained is 0.06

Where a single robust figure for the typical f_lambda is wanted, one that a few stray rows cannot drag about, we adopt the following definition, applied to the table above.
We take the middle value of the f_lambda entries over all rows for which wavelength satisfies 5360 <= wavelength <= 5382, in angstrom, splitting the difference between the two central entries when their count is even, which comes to 222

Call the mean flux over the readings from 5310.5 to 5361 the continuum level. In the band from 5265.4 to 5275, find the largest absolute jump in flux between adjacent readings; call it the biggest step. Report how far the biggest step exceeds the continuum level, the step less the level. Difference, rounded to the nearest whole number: -174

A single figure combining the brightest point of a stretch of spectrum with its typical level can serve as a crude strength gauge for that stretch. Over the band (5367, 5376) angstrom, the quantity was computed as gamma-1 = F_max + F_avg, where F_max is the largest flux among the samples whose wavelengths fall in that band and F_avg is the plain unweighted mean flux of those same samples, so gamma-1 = 484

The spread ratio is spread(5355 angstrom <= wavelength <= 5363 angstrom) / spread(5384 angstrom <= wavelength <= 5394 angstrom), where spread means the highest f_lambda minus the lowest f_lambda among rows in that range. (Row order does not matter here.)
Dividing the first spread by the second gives 1.4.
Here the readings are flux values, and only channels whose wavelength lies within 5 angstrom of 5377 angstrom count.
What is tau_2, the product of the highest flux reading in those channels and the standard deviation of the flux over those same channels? 4249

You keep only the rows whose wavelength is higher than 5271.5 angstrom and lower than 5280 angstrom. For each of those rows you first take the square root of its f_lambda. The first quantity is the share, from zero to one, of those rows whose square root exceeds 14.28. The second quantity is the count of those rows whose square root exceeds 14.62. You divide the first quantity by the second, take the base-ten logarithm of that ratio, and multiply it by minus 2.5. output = 2.1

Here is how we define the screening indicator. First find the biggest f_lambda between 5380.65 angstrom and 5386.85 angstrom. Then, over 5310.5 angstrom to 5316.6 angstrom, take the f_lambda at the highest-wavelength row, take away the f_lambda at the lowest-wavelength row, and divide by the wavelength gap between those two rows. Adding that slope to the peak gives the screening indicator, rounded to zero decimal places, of 246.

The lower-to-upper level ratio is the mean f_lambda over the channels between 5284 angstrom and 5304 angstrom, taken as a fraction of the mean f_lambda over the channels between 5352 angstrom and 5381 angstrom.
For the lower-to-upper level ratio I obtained 0.96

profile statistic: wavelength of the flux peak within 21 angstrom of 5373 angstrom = 5371.37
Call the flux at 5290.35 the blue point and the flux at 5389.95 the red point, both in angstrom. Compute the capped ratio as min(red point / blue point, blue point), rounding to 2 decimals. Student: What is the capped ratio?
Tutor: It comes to 1.04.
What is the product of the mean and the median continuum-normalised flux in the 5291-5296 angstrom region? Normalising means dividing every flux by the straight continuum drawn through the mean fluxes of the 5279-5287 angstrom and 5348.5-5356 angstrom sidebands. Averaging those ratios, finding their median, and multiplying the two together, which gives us 1.00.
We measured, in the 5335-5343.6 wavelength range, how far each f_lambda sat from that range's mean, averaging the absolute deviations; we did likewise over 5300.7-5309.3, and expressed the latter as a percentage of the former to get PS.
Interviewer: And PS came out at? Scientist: 166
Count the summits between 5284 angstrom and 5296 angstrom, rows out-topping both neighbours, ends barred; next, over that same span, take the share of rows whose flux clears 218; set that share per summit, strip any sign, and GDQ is 0.20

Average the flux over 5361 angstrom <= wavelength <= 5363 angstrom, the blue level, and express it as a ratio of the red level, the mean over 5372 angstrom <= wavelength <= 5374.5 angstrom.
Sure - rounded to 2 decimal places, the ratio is 1.03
